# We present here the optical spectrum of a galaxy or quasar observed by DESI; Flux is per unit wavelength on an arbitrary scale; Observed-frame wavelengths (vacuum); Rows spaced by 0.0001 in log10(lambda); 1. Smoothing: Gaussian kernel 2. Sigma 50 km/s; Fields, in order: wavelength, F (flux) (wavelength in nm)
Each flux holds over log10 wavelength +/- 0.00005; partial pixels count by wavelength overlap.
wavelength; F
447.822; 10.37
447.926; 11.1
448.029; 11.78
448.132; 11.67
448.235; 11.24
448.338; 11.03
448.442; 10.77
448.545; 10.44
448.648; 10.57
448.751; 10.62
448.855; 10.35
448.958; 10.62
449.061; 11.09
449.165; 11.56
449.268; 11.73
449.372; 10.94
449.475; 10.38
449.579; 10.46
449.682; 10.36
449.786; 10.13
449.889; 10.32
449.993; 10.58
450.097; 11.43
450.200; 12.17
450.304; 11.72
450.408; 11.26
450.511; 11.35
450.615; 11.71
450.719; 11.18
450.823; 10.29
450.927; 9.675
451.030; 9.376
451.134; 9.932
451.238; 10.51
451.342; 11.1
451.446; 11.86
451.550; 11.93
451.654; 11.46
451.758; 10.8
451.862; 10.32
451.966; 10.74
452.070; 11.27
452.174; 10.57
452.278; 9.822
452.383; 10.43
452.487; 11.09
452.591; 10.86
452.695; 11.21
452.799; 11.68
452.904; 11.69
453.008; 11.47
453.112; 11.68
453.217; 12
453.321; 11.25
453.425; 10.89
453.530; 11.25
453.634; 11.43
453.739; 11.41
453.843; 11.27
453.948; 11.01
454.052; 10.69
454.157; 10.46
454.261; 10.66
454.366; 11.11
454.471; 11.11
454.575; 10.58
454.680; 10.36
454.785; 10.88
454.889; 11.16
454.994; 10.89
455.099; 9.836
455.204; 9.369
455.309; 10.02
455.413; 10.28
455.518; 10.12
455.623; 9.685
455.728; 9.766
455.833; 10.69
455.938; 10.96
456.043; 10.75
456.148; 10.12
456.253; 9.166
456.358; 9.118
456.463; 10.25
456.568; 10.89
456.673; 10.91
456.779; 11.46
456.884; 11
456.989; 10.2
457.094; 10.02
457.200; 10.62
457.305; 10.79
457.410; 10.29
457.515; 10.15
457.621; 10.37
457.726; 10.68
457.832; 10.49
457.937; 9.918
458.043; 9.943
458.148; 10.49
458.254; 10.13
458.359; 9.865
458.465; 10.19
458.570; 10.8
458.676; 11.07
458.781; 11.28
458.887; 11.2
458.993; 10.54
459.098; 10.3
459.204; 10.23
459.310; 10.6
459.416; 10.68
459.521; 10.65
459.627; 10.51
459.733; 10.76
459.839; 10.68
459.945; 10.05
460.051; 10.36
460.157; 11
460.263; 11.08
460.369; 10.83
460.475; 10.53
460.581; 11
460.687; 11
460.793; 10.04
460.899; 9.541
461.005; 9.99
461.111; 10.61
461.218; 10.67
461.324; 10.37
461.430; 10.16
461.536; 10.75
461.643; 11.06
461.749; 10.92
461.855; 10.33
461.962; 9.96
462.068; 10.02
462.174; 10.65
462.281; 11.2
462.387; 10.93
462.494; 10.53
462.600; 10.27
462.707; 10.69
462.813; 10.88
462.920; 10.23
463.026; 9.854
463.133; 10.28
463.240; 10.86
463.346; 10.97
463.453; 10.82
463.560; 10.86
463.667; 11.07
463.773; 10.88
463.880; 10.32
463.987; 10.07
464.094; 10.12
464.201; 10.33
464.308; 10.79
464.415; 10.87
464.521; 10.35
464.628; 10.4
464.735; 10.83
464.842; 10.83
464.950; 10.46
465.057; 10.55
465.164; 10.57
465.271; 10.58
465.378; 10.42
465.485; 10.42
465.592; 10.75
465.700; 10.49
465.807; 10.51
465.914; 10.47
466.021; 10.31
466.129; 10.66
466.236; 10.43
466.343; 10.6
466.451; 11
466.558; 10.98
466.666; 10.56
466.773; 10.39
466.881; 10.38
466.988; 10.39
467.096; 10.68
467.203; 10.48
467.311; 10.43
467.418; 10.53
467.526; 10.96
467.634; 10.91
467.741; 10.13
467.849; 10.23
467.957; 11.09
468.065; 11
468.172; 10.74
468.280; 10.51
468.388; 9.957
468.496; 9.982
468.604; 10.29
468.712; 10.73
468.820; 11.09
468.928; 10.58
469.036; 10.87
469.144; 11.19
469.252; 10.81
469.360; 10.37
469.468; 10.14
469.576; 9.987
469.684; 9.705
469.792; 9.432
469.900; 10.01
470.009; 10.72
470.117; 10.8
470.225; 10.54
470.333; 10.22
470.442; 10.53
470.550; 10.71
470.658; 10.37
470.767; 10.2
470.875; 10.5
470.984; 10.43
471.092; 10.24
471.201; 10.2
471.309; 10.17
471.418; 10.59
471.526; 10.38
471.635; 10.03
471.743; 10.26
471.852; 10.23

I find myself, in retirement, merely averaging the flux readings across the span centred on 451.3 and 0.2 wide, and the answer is 10.8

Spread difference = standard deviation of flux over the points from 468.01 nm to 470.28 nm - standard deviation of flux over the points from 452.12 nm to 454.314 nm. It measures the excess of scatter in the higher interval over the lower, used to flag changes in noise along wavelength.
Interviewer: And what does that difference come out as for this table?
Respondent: -0.05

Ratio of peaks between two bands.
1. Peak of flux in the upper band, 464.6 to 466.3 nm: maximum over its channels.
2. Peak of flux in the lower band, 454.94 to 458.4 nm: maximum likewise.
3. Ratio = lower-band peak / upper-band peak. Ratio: 1.058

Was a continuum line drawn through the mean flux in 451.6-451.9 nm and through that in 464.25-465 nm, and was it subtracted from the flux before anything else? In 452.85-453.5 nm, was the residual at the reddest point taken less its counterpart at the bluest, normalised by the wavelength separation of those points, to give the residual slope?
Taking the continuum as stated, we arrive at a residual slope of -1.5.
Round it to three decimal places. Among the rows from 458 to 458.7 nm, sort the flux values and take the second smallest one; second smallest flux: 9.943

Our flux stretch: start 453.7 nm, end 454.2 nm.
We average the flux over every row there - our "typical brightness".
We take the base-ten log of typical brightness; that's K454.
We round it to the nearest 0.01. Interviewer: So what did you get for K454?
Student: 1.04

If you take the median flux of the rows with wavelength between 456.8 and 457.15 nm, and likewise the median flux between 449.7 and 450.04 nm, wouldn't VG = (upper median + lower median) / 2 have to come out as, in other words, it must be 10.3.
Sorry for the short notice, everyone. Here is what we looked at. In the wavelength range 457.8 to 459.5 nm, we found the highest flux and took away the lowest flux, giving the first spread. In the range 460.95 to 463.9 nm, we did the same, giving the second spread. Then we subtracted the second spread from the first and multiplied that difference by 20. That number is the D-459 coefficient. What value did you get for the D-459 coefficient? 1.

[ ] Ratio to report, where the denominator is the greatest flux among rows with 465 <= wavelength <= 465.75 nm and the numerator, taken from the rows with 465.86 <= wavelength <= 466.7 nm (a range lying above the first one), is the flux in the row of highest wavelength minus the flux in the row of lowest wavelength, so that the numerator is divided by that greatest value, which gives 0.01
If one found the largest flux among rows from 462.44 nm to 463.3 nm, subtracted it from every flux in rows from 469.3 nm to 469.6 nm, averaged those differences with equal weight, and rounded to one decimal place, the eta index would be -0.7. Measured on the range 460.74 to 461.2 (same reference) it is -0.8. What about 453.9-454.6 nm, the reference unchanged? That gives -0.1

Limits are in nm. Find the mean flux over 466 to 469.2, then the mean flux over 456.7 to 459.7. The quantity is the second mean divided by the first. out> 0.992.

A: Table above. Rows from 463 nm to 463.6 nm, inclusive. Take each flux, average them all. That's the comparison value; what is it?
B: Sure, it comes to 10.6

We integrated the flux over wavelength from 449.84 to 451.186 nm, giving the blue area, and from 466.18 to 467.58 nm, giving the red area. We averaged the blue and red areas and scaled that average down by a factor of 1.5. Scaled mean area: 9.81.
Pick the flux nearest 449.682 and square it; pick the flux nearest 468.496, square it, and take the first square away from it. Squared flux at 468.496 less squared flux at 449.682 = -8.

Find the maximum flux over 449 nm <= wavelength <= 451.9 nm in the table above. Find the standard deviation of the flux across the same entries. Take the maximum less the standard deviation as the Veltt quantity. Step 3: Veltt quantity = 11.4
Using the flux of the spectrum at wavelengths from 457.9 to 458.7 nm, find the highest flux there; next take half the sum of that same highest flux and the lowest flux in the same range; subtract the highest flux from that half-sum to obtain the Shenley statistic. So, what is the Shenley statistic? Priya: -0.6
